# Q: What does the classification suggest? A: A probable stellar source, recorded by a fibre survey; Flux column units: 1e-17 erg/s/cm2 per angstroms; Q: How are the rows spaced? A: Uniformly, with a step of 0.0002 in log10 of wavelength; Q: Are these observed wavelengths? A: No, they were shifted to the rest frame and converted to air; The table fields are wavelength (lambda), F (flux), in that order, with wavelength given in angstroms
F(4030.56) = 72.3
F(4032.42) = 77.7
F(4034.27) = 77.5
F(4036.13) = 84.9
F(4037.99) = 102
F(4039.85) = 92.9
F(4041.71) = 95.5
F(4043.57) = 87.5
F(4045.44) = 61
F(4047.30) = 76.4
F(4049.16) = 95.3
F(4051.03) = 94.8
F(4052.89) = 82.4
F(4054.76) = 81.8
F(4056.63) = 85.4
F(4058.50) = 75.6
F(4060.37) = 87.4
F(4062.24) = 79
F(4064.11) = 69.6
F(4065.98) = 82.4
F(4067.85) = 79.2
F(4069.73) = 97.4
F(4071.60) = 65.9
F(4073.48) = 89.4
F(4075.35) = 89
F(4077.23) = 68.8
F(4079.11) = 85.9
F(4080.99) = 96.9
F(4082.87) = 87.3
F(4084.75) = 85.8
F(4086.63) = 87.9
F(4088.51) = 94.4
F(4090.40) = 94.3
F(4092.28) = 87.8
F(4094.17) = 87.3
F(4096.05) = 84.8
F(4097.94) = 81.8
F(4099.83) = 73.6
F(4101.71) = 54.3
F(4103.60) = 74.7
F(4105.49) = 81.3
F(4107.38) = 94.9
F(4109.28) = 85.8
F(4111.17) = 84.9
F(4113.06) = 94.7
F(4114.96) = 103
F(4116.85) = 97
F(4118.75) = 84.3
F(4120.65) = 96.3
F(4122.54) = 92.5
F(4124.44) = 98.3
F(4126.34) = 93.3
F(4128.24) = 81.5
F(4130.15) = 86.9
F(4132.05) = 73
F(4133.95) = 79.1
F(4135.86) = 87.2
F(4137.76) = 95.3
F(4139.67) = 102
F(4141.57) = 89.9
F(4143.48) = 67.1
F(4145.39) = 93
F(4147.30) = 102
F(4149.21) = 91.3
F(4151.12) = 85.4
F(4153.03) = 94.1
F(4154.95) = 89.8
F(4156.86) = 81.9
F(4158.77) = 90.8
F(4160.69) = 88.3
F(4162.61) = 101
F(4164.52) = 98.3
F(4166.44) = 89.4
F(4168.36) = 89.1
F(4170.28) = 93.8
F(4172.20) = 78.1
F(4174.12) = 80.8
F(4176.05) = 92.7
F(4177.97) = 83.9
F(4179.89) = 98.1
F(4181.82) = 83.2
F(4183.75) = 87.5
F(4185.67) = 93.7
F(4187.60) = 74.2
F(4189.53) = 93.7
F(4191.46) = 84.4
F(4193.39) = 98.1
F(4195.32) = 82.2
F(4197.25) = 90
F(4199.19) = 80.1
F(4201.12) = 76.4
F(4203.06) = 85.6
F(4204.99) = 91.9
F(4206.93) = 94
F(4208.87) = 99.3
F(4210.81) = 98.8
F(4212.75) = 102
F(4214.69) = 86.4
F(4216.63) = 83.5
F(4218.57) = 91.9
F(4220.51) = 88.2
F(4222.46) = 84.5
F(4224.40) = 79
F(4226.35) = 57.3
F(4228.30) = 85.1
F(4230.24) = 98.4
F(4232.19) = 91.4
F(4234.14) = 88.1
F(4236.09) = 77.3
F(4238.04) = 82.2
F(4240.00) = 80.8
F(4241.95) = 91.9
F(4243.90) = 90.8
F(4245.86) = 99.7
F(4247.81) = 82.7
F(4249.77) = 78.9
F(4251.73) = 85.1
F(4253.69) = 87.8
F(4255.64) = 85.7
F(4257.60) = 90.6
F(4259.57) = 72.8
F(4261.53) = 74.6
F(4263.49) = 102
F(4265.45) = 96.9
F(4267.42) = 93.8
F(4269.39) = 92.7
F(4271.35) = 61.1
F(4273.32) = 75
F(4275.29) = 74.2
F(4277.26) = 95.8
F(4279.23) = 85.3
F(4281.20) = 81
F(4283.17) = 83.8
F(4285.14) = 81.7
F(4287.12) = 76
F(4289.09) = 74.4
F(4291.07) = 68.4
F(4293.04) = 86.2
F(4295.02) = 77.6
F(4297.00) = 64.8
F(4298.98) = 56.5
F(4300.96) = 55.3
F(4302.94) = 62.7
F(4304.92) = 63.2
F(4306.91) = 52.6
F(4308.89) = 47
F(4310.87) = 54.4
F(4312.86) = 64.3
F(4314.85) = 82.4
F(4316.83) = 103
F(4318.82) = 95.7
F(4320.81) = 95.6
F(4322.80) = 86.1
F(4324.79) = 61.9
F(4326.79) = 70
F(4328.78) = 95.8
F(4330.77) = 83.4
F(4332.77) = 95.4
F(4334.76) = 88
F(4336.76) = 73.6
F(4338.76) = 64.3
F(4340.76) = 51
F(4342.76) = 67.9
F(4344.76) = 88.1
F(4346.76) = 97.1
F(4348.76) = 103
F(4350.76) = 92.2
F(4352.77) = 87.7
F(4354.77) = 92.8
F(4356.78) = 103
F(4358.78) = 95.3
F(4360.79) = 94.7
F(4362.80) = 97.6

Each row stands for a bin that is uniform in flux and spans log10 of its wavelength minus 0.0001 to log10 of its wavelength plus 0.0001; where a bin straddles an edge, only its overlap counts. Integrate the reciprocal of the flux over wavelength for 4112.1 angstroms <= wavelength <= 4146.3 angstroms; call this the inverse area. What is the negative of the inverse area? -0.386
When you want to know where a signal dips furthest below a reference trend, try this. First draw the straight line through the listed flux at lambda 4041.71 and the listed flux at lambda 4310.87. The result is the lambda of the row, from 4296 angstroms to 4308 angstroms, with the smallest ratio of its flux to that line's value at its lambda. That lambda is 4306.91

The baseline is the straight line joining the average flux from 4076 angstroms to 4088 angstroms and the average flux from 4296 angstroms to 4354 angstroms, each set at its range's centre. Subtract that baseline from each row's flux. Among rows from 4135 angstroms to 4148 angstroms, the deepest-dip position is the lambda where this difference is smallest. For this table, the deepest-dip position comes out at 4143.48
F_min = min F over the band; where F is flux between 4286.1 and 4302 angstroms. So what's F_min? 55.3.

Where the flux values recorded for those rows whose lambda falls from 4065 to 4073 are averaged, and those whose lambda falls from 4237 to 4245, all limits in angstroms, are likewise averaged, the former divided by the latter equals 0.94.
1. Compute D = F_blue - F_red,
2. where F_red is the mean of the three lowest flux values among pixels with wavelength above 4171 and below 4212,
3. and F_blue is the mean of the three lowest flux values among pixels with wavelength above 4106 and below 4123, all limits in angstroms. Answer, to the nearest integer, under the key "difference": 9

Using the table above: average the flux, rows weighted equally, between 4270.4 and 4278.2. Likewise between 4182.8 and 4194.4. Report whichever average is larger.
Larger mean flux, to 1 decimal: 88.6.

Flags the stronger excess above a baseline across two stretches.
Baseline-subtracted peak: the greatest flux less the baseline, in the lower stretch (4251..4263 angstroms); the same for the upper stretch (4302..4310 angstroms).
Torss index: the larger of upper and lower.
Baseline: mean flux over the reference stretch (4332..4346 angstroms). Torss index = 15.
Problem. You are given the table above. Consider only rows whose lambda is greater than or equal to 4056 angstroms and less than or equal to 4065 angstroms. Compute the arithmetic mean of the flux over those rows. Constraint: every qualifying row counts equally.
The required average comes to 79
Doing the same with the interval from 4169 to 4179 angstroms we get 86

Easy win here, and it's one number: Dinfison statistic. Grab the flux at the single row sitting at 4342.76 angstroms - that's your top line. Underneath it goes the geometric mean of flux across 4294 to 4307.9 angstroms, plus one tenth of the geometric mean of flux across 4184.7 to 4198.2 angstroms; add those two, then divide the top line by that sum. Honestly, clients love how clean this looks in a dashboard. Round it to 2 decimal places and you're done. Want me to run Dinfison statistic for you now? 0.97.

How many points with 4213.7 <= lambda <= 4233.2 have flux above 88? 4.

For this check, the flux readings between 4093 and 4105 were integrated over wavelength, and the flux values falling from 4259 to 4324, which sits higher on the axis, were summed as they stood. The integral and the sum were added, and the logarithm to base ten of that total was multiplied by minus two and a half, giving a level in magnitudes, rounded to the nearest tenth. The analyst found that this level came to -8.8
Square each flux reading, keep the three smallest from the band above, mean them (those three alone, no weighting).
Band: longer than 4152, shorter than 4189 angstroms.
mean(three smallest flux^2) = 6045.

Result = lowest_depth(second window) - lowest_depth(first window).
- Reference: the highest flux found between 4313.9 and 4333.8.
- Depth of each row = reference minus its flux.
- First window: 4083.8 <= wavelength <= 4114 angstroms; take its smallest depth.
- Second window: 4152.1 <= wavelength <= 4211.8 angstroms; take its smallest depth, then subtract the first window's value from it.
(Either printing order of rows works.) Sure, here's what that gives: -6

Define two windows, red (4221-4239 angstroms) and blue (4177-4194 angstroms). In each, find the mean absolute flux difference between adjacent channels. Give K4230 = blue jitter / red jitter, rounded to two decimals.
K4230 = 1.08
